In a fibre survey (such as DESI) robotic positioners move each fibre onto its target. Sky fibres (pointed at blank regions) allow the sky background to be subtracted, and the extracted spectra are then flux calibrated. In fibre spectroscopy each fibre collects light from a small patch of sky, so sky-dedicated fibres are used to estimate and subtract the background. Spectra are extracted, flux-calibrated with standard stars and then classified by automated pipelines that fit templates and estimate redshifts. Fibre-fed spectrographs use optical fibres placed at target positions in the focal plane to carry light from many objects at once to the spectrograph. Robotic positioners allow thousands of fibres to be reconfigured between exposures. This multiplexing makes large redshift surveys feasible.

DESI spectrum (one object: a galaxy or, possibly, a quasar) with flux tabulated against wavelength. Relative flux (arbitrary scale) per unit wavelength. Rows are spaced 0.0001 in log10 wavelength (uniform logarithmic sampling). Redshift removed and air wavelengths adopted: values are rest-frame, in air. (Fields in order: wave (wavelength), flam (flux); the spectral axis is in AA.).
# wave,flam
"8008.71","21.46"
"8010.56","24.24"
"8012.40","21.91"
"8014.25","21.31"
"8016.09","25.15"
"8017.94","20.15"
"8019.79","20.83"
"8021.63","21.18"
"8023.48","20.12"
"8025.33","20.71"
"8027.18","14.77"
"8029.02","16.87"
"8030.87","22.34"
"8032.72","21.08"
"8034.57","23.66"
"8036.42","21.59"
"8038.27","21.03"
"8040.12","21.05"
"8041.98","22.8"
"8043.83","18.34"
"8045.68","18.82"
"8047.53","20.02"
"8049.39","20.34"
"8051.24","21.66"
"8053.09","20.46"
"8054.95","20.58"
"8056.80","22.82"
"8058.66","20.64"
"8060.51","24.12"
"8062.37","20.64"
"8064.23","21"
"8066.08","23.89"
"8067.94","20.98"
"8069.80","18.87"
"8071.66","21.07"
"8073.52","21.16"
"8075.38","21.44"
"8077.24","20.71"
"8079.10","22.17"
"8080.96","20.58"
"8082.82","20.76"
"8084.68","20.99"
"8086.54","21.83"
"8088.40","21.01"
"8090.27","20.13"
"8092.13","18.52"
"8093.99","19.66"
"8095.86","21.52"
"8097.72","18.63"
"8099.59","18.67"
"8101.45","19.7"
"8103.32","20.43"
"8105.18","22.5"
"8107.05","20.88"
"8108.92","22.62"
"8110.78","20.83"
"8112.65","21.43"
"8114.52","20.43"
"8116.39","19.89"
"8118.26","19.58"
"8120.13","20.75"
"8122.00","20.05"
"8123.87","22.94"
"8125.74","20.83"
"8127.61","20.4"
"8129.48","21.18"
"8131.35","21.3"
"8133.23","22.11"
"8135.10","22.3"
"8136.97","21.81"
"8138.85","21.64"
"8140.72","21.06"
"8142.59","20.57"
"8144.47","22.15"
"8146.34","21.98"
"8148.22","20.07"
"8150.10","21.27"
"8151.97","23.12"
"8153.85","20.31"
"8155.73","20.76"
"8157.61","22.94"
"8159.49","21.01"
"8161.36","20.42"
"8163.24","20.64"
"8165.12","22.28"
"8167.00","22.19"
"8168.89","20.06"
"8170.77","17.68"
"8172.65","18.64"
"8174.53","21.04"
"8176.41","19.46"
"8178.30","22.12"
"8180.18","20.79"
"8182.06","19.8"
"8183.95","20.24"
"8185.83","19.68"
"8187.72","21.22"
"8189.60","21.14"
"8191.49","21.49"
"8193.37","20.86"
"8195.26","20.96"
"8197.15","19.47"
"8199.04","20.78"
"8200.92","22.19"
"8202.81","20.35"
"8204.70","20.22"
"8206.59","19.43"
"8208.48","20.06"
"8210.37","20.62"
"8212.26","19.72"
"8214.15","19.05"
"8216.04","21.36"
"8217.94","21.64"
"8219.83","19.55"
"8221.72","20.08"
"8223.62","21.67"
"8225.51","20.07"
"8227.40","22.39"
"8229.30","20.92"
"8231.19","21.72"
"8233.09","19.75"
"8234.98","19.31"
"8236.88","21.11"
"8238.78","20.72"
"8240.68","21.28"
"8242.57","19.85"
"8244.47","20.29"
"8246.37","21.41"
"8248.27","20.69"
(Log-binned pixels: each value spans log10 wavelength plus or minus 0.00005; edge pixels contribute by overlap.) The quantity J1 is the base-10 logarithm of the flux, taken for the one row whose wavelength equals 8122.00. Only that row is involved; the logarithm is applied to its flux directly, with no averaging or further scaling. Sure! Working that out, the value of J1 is 1.30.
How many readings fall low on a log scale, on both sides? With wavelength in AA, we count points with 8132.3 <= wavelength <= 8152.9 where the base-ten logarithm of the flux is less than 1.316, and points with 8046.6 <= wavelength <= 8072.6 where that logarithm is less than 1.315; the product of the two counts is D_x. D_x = 14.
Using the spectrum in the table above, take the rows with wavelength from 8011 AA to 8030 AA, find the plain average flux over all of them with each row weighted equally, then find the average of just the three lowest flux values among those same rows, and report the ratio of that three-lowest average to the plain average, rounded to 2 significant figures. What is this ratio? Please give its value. 0.85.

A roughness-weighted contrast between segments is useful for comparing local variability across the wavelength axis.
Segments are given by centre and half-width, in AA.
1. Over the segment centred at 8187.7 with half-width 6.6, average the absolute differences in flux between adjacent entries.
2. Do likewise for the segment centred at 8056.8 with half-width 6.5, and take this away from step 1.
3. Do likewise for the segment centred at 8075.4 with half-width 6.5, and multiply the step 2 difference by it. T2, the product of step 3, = -1.6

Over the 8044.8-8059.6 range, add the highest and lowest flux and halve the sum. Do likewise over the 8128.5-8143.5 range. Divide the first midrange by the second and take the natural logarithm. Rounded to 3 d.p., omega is -0.029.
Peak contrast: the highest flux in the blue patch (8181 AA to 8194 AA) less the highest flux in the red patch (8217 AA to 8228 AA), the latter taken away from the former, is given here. -0.9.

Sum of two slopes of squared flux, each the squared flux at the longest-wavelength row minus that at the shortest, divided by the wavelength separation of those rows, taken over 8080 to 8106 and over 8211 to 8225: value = 11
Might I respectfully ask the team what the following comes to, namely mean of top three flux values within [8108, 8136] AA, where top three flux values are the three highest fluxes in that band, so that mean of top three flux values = 22.6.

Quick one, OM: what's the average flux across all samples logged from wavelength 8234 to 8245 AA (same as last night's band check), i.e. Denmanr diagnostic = 20.4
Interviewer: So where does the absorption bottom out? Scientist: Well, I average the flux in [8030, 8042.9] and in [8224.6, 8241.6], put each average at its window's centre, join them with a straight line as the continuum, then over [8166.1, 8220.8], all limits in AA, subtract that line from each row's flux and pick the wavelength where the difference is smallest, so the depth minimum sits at 8170.77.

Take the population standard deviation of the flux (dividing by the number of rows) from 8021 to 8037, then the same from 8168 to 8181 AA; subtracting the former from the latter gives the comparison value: -1.2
